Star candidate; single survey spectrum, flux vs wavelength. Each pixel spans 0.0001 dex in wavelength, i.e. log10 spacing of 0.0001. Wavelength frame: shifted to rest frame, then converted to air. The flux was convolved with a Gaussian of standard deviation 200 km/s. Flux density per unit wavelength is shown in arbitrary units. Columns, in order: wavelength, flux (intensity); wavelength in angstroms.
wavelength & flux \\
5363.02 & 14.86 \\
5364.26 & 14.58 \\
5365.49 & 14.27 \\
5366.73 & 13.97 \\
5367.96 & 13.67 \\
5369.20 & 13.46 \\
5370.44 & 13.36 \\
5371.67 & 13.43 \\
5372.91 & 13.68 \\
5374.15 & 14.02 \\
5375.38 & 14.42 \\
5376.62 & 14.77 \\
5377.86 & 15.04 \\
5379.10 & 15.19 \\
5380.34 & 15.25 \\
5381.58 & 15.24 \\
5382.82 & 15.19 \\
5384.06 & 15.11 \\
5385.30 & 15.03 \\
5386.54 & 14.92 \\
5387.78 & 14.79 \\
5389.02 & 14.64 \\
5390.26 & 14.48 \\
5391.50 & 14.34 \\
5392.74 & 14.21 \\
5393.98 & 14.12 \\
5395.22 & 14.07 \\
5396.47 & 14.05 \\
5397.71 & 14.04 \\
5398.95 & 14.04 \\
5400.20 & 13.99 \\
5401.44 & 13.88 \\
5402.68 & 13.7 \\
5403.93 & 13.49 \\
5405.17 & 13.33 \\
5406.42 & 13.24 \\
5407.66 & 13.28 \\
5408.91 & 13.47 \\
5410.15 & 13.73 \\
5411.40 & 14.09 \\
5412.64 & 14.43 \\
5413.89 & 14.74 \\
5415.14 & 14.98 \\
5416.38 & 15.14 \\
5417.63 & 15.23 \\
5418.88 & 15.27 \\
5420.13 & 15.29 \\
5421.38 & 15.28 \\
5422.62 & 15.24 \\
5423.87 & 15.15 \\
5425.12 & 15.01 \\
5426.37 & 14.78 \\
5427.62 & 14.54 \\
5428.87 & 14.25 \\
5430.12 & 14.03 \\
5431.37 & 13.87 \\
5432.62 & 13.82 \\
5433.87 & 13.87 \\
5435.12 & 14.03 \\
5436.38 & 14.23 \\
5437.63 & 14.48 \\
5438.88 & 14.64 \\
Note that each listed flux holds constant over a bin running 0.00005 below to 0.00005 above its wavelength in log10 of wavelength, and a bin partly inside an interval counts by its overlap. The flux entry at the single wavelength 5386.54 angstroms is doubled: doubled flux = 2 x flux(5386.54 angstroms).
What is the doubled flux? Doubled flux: 30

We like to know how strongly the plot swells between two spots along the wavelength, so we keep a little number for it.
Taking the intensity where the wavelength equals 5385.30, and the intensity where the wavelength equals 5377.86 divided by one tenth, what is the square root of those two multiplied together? 47.5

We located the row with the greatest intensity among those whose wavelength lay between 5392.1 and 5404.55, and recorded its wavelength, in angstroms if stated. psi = 5392.74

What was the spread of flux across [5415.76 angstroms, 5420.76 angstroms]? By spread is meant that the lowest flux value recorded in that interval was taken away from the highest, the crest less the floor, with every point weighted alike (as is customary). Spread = 0.15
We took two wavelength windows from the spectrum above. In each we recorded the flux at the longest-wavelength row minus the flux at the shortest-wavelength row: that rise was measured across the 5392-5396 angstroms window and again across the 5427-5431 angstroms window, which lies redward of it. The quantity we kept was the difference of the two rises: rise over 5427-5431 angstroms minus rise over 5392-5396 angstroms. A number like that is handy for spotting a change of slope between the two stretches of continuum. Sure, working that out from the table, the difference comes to -0.4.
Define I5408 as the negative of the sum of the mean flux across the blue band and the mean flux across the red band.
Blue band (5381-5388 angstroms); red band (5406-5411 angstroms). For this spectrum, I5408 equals -28.5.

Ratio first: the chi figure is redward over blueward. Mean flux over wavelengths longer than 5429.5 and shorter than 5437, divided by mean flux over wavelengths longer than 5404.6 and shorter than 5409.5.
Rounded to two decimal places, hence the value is 1.05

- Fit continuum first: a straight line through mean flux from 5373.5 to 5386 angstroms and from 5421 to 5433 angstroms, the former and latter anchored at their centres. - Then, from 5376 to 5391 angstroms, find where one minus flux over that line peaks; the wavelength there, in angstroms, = 5390.26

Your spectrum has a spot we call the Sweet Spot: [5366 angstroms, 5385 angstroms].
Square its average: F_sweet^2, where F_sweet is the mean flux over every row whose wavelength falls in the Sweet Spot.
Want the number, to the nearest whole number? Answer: 207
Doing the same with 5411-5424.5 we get 225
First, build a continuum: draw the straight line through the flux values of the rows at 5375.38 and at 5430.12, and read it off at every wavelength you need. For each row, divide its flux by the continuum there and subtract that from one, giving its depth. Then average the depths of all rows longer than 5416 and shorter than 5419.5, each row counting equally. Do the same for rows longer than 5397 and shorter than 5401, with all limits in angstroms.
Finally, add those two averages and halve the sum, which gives -0.031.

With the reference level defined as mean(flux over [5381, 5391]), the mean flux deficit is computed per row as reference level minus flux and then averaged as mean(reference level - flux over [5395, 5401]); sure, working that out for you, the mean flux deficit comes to 0.89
